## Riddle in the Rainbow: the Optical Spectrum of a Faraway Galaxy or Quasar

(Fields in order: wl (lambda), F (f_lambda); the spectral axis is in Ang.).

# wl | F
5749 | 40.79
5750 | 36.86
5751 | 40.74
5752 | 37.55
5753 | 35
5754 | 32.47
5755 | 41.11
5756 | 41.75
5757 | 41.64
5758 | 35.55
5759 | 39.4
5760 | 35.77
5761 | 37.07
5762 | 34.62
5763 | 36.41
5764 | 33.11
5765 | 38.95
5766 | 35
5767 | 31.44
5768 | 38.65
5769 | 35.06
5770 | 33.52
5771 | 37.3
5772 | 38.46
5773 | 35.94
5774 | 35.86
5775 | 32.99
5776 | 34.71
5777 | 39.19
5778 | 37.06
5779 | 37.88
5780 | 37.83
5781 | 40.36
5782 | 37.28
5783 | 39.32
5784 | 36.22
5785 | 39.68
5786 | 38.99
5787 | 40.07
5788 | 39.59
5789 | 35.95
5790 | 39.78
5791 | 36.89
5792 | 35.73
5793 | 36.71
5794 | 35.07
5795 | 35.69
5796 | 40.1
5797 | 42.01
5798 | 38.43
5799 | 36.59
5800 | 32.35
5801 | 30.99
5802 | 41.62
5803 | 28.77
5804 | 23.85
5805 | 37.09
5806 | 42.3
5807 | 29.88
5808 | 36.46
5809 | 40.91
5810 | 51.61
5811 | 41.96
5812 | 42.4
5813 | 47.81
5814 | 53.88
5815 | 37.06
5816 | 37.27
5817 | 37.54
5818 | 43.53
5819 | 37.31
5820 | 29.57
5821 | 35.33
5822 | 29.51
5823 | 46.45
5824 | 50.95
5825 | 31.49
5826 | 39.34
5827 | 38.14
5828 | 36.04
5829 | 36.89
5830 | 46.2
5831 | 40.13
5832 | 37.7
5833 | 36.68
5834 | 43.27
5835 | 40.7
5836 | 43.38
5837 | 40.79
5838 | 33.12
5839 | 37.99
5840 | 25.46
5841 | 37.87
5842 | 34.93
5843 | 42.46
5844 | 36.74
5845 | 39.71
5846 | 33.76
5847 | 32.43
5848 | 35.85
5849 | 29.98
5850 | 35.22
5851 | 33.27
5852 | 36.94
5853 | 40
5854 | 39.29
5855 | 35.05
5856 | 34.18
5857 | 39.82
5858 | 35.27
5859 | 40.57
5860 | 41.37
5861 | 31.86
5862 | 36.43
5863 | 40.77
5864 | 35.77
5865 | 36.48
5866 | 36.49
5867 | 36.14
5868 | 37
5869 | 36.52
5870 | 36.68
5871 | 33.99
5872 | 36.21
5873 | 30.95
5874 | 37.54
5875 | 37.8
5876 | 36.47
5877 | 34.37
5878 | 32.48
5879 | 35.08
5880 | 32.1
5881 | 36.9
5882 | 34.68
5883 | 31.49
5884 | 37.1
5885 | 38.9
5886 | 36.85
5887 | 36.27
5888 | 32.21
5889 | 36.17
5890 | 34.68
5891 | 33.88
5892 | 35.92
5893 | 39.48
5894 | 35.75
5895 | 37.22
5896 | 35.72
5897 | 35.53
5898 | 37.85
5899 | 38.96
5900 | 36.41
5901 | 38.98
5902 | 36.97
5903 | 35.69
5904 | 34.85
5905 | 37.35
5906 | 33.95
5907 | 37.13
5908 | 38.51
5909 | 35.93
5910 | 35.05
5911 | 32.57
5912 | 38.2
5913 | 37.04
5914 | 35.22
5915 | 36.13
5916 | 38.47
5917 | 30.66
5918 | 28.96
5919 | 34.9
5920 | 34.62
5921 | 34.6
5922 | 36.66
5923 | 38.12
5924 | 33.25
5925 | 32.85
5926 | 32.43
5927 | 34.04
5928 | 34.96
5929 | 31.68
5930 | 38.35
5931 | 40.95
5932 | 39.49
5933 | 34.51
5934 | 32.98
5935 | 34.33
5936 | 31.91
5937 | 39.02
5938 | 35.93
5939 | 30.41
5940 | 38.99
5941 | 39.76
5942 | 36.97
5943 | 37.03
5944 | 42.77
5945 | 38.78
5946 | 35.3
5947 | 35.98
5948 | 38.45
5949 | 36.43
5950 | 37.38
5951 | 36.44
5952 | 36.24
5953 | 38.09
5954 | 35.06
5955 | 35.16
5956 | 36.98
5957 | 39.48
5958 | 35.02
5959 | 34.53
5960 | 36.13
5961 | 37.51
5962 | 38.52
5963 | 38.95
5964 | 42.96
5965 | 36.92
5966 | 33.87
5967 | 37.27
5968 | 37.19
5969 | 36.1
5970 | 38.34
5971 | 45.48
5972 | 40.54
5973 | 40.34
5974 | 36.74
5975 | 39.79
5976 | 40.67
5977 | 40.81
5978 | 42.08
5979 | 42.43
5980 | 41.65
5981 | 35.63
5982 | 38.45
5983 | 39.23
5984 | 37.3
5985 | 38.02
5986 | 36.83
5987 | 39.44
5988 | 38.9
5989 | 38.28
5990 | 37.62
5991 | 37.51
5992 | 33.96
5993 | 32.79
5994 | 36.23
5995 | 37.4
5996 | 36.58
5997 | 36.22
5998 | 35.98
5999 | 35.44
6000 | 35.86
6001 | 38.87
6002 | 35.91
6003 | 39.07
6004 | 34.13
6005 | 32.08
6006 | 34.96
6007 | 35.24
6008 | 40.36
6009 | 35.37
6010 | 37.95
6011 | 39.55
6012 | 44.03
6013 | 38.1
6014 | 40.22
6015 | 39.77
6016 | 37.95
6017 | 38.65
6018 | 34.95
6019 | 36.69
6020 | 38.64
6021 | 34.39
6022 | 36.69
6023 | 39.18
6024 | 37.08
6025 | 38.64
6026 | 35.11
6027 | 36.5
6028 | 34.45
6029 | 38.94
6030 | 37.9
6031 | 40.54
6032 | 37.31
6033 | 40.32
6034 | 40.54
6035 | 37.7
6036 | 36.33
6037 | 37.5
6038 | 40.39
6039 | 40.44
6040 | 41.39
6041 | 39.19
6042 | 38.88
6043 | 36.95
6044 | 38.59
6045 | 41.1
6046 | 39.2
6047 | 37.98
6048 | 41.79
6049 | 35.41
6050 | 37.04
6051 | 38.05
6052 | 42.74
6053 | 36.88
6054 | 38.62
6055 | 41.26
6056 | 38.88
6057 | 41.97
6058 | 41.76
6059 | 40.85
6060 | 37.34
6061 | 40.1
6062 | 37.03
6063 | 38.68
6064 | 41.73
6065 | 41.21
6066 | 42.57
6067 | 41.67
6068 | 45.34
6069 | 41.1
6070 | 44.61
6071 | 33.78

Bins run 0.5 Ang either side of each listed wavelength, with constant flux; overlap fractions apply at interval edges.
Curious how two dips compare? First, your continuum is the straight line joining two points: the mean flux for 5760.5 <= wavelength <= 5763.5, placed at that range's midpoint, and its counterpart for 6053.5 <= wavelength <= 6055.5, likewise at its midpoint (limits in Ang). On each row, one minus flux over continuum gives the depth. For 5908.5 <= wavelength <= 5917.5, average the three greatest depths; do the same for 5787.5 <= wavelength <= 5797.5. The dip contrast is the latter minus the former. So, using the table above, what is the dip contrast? -0.11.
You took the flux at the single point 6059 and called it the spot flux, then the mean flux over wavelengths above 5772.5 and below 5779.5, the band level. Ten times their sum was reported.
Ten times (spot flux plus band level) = 771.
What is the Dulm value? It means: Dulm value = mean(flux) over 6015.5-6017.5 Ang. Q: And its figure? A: 38.3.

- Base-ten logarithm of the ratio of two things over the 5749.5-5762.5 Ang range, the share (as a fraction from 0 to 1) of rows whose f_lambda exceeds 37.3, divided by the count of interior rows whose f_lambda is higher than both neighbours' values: -0.94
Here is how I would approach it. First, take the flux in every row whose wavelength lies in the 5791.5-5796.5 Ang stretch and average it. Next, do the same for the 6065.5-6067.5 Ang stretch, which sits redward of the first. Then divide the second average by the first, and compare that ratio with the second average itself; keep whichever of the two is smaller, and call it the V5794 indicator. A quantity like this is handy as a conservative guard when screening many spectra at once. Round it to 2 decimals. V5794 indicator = 1.15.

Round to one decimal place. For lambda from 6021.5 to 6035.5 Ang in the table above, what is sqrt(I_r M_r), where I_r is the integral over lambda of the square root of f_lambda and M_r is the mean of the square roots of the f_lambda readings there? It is 23.0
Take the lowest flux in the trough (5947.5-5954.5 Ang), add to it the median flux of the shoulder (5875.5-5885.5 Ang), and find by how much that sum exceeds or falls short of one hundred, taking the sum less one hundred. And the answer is -30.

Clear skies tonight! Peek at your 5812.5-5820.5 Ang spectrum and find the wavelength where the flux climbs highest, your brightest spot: 5814 Ang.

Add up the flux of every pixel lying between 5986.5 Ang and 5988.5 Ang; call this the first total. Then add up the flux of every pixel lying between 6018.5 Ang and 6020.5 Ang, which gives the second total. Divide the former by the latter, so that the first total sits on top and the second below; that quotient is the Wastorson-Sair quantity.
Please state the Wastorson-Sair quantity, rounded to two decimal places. 1.04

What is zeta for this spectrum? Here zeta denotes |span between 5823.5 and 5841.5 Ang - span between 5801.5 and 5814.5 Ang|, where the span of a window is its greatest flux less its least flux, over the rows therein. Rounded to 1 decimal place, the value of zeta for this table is 4.5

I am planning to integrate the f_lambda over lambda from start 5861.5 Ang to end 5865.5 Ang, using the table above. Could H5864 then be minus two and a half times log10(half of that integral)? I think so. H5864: -4.68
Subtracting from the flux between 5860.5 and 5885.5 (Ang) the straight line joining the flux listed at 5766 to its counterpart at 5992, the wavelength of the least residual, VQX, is 5873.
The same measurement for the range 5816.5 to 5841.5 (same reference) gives 5840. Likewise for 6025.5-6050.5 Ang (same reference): 6028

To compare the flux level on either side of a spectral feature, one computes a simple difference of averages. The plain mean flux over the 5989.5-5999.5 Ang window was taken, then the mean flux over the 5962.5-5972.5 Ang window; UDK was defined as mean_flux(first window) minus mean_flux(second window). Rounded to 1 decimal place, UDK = -2.8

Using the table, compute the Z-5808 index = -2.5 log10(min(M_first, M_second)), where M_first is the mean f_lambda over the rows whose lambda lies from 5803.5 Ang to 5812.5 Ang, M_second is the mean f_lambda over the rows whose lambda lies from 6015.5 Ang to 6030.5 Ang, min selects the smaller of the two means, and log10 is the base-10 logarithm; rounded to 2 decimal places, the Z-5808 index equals -3.92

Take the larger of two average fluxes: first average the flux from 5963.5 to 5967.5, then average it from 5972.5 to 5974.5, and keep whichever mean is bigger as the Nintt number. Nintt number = 38.5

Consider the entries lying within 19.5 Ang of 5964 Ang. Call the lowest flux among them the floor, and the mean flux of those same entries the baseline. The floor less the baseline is -4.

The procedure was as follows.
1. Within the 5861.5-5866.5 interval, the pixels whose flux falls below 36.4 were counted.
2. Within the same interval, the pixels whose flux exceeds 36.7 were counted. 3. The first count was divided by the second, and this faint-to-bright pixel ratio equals 1.0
